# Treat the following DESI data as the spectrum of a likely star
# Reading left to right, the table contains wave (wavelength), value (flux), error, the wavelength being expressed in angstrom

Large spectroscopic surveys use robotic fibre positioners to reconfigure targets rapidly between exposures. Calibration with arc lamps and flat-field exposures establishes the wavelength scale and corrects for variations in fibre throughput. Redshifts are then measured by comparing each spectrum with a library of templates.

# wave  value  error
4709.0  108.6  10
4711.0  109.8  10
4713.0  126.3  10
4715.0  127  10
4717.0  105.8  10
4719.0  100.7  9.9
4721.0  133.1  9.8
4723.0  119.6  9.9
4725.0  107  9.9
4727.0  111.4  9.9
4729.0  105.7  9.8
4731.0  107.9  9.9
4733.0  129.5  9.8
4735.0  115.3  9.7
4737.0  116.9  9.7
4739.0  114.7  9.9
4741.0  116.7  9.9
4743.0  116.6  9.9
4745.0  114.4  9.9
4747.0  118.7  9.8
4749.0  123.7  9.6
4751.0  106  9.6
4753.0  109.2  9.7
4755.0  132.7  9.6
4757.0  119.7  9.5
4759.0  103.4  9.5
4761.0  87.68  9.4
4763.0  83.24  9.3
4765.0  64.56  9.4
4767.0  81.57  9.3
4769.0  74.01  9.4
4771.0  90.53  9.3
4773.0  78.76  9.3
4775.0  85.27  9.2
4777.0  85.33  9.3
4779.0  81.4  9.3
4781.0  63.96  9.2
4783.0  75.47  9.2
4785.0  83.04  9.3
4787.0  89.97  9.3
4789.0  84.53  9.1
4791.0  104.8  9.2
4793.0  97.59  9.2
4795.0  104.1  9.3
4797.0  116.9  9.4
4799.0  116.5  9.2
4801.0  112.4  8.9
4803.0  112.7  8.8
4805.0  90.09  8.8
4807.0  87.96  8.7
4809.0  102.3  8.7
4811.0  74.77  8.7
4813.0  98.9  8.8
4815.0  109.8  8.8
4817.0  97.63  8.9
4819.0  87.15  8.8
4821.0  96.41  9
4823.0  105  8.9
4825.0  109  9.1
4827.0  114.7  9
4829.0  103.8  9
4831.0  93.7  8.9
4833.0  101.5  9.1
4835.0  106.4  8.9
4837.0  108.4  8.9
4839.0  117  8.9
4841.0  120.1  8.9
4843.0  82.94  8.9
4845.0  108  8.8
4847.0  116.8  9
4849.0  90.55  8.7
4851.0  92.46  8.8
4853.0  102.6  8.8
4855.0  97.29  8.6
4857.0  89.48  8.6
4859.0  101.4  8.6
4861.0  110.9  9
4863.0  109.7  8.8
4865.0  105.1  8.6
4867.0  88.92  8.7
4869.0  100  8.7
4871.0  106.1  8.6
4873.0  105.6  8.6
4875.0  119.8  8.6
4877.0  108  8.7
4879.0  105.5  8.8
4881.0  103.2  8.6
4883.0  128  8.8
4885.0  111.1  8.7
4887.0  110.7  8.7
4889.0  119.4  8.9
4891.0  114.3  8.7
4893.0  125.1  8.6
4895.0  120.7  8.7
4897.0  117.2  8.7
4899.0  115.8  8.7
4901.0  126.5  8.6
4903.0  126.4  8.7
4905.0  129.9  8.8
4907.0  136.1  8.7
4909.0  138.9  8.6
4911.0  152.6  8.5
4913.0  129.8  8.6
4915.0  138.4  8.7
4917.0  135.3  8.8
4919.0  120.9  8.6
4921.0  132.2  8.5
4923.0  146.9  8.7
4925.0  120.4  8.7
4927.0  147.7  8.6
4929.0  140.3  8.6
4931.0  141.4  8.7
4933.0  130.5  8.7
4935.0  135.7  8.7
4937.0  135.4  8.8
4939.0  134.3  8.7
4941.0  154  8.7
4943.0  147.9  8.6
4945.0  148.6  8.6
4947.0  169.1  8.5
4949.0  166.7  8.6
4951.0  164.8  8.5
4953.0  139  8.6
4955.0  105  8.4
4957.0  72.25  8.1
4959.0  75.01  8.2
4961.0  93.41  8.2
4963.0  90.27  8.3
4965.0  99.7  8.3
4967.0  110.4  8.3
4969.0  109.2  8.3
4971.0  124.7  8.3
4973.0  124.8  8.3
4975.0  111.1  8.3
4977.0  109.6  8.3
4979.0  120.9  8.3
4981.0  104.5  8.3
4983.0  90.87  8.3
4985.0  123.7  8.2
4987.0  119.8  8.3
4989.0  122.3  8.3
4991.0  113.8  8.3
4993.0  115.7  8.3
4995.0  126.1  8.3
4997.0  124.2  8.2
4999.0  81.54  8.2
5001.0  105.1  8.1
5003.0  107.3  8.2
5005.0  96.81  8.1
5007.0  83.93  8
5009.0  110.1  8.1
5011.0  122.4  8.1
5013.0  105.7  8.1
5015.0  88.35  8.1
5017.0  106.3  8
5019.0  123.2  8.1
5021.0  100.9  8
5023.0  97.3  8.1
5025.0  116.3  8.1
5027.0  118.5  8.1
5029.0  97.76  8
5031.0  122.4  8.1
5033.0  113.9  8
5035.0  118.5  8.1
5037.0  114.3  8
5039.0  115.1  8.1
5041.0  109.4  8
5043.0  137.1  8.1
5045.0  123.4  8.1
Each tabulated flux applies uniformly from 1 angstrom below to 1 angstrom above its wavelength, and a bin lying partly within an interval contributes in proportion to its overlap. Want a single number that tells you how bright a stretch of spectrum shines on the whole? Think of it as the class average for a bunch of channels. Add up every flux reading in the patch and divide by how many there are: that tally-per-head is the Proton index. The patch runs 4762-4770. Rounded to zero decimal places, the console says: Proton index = 76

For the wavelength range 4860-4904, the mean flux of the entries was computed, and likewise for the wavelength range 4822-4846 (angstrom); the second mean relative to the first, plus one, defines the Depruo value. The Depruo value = 1.94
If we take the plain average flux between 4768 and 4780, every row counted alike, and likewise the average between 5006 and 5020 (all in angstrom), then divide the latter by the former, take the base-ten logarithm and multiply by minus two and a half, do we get -0.27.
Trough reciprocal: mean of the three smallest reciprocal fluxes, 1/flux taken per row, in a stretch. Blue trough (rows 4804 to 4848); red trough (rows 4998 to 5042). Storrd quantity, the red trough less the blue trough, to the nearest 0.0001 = -0.0003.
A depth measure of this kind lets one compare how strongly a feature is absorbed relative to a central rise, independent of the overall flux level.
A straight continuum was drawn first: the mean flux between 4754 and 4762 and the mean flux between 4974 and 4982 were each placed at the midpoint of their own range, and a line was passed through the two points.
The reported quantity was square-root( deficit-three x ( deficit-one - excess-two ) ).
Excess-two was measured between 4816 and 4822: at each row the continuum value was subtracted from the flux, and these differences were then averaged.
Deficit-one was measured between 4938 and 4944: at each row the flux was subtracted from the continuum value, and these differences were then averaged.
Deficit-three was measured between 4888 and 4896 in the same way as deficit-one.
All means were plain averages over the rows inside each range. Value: 12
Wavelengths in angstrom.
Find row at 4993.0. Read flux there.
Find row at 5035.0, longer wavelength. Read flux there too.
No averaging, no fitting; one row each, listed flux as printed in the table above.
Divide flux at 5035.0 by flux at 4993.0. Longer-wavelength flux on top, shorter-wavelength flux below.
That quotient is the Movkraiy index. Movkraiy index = 1.0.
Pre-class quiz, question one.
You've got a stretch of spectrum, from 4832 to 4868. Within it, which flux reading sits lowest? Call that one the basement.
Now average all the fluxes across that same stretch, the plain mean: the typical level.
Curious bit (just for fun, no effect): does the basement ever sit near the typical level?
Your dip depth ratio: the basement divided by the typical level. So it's 0.81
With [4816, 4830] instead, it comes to 0.85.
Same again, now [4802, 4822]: 0.78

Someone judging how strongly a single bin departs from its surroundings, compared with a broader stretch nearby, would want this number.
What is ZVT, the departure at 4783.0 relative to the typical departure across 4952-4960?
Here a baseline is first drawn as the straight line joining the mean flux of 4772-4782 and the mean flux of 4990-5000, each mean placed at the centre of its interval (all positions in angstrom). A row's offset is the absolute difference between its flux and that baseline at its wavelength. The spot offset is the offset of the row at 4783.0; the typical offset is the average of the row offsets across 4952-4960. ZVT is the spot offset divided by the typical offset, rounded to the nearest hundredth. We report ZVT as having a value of 0.18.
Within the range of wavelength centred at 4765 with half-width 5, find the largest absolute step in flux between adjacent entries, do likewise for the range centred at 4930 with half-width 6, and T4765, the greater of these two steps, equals 27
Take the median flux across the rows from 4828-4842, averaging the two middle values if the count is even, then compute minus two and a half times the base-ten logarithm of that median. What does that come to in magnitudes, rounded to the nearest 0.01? -5.07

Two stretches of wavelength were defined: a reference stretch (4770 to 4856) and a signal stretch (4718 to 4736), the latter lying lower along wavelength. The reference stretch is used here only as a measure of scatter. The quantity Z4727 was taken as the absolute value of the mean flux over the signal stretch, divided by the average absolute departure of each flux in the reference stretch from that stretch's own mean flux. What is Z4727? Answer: 10.2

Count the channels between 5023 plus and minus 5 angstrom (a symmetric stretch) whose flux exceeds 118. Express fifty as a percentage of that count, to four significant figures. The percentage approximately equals 2500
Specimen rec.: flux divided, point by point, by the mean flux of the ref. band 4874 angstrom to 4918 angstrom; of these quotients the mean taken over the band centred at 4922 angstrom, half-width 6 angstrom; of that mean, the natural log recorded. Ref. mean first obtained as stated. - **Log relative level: 0.08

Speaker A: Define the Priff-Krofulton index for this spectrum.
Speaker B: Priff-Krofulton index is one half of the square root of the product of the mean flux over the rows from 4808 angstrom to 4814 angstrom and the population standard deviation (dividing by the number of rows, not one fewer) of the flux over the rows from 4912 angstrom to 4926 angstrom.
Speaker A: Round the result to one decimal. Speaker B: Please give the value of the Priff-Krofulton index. 14.2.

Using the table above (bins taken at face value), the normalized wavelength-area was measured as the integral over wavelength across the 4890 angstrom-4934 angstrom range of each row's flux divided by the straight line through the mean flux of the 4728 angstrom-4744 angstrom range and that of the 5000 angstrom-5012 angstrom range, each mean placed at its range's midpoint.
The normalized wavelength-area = 53 angstrom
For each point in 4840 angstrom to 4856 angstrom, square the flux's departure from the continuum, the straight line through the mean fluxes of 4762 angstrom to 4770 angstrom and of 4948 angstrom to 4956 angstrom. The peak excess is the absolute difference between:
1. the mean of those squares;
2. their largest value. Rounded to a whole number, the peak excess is 260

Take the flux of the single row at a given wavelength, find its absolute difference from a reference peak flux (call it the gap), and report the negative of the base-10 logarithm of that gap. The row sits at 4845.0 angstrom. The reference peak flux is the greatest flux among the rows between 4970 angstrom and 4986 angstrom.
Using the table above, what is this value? -1.23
